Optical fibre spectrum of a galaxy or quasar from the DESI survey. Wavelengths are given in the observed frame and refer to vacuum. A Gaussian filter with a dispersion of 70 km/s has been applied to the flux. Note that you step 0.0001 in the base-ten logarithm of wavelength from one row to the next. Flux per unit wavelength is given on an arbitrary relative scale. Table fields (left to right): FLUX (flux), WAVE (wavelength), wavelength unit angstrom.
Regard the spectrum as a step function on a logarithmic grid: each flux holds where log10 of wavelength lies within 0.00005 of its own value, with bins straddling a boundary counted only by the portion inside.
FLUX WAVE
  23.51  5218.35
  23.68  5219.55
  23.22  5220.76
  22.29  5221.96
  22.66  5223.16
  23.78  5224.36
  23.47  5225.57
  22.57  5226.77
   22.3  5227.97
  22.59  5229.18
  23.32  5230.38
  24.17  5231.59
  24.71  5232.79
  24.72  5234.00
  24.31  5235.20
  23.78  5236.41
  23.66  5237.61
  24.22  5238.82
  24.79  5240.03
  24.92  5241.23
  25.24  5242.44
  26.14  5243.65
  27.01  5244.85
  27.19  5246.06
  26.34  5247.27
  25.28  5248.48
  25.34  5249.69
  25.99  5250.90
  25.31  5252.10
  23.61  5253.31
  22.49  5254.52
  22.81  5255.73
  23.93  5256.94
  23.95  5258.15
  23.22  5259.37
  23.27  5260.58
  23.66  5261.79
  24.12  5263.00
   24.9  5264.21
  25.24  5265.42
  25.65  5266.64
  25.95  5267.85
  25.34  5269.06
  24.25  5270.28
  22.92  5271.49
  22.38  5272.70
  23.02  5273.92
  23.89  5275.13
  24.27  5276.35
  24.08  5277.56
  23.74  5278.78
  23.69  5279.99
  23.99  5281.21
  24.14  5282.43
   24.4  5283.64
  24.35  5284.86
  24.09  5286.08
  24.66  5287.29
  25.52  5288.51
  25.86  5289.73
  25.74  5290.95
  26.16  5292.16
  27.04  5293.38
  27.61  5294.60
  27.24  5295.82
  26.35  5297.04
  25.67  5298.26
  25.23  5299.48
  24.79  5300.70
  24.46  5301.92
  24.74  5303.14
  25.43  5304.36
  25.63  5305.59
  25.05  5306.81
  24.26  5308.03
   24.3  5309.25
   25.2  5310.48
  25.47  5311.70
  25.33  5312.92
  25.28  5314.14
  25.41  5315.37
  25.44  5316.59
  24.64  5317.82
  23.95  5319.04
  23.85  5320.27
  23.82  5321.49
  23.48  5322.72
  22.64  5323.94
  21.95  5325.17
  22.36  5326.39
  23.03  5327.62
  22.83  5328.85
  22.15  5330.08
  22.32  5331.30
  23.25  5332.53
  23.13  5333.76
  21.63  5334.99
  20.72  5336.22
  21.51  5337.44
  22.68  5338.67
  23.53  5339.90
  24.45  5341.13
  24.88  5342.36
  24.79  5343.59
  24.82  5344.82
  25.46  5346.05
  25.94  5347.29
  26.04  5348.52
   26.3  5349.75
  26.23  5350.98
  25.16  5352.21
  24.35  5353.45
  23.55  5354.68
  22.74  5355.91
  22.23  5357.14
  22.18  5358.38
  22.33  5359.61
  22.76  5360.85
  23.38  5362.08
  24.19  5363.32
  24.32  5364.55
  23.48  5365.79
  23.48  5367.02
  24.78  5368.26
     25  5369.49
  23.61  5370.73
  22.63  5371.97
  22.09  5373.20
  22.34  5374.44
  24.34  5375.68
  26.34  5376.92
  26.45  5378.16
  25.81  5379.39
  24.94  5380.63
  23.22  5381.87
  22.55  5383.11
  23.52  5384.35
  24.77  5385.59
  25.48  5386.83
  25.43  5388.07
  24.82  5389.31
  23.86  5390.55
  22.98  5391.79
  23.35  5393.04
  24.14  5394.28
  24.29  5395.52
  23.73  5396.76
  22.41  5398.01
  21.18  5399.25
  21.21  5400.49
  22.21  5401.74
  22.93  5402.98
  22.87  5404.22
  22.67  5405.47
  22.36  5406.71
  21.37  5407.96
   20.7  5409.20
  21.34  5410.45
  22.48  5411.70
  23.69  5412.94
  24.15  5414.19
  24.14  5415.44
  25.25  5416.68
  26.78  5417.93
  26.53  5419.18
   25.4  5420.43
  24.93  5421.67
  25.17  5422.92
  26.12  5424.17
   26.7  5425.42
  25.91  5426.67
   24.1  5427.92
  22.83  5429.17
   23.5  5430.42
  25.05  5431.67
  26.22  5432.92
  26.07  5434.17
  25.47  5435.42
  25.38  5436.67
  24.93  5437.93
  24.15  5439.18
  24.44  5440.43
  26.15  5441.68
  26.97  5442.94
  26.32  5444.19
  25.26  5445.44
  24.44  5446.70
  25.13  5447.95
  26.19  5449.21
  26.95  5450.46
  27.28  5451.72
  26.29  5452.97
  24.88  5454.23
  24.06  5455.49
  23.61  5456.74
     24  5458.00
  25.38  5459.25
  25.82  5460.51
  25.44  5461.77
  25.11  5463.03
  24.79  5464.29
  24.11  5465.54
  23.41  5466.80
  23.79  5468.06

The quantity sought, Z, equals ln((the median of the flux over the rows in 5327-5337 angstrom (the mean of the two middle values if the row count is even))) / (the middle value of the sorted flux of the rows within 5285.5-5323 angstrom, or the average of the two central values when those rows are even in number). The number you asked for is 0.123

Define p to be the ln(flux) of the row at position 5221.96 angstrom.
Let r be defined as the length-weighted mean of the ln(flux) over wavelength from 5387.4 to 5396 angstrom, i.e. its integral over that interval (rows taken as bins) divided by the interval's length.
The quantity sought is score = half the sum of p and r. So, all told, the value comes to 3.14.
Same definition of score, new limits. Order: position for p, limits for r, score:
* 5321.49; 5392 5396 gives 3.17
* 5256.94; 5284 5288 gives 3.18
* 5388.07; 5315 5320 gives 3.22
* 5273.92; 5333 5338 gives 3.11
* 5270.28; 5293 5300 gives 3.23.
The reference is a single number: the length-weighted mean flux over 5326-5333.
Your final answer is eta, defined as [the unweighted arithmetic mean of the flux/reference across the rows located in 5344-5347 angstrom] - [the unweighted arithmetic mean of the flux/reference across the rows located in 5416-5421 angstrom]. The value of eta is -0.04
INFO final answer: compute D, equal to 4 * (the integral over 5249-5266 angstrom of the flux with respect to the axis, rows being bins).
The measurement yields 1642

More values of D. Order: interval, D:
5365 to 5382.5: 1693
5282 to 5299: 1744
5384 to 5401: 1610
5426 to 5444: 1809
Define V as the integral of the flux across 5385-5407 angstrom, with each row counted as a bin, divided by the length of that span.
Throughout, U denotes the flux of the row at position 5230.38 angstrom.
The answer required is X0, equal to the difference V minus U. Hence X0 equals 0.1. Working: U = 23.32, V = 23.4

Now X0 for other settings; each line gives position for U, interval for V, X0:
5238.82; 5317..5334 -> -1.1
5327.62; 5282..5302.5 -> 2.5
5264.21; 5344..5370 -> -0.7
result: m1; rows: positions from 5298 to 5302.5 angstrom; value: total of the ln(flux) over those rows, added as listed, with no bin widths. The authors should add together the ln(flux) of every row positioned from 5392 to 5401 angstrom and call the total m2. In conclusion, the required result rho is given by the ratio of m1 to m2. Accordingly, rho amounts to 0.6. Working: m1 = 13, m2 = 22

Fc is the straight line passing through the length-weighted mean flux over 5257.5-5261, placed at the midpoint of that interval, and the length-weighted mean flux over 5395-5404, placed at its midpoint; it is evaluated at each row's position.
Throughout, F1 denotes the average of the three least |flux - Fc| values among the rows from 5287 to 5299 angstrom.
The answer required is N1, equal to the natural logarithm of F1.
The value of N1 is 0.7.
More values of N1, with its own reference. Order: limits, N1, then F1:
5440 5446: 1.1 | 3.0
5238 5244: 0.1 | 1.1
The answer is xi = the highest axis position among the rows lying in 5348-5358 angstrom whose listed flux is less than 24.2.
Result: 5357.14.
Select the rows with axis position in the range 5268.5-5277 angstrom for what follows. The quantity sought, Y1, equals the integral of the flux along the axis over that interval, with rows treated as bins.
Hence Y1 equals 202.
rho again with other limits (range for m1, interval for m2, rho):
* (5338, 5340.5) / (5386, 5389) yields 1.0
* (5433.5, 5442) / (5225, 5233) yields 1.0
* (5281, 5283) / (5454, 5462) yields 0.3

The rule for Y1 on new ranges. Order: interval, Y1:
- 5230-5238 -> 193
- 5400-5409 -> 200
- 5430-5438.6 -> 217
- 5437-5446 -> 229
